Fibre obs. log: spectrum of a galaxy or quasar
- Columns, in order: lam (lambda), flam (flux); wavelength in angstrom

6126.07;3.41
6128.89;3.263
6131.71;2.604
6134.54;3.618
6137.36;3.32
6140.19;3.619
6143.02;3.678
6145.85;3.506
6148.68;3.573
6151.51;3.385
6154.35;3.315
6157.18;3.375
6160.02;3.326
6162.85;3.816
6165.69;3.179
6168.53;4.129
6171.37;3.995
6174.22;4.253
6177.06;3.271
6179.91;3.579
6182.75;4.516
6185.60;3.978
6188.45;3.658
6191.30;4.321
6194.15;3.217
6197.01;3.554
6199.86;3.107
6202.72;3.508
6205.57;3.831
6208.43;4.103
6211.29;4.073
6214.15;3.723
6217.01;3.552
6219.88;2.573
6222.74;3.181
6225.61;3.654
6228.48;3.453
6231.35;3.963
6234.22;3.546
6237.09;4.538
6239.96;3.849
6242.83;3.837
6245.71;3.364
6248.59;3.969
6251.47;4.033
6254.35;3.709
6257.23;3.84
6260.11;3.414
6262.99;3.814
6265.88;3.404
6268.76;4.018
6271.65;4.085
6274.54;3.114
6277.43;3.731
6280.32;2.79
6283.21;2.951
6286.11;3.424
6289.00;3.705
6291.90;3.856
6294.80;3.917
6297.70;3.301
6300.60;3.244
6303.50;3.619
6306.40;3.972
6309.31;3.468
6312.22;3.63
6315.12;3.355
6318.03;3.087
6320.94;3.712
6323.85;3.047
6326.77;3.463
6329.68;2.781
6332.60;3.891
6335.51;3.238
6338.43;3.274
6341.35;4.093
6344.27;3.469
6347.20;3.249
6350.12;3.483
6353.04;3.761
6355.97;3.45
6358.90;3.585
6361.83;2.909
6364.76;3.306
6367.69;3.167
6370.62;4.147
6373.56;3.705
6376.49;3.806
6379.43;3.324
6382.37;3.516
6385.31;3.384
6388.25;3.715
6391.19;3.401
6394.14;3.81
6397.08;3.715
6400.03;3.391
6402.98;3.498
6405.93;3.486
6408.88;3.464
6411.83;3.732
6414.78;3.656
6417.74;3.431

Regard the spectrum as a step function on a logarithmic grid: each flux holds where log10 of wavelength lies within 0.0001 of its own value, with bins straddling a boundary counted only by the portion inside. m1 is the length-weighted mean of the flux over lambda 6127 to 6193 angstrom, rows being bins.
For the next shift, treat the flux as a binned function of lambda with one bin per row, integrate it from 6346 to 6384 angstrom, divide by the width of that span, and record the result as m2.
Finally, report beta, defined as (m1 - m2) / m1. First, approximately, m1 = 3.62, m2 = 3.49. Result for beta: 0.034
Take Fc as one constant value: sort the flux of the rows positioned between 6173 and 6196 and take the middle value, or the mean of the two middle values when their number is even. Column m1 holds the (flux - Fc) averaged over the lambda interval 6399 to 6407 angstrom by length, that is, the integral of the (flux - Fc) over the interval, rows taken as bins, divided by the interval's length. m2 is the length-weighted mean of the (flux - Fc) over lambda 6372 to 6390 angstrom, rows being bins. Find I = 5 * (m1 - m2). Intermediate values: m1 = -0.36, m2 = -0.24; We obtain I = -0.6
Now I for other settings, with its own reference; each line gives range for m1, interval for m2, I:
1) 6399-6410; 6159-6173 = -1.2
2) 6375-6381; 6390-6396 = -0.3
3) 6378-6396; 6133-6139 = 0.4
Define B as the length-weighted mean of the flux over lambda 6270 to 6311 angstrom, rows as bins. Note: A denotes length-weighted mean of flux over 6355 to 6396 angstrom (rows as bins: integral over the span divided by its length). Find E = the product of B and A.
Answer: 12.4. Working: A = 3.52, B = 3.52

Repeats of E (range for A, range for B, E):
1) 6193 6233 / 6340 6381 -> 12.5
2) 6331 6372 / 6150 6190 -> 12.9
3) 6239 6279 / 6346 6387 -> 13.0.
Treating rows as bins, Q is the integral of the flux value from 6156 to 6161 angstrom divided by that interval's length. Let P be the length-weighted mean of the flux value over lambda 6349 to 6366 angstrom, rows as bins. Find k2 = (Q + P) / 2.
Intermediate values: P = 3.42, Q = 3.3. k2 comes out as 3.38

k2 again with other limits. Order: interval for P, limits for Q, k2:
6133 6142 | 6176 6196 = 3.65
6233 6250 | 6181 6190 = 3.95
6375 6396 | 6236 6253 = 3.74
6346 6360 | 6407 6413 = 3.55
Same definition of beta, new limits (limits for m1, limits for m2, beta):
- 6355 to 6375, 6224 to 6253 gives -0.101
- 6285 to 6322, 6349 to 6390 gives 0.012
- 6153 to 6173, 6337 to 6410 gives 0.021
